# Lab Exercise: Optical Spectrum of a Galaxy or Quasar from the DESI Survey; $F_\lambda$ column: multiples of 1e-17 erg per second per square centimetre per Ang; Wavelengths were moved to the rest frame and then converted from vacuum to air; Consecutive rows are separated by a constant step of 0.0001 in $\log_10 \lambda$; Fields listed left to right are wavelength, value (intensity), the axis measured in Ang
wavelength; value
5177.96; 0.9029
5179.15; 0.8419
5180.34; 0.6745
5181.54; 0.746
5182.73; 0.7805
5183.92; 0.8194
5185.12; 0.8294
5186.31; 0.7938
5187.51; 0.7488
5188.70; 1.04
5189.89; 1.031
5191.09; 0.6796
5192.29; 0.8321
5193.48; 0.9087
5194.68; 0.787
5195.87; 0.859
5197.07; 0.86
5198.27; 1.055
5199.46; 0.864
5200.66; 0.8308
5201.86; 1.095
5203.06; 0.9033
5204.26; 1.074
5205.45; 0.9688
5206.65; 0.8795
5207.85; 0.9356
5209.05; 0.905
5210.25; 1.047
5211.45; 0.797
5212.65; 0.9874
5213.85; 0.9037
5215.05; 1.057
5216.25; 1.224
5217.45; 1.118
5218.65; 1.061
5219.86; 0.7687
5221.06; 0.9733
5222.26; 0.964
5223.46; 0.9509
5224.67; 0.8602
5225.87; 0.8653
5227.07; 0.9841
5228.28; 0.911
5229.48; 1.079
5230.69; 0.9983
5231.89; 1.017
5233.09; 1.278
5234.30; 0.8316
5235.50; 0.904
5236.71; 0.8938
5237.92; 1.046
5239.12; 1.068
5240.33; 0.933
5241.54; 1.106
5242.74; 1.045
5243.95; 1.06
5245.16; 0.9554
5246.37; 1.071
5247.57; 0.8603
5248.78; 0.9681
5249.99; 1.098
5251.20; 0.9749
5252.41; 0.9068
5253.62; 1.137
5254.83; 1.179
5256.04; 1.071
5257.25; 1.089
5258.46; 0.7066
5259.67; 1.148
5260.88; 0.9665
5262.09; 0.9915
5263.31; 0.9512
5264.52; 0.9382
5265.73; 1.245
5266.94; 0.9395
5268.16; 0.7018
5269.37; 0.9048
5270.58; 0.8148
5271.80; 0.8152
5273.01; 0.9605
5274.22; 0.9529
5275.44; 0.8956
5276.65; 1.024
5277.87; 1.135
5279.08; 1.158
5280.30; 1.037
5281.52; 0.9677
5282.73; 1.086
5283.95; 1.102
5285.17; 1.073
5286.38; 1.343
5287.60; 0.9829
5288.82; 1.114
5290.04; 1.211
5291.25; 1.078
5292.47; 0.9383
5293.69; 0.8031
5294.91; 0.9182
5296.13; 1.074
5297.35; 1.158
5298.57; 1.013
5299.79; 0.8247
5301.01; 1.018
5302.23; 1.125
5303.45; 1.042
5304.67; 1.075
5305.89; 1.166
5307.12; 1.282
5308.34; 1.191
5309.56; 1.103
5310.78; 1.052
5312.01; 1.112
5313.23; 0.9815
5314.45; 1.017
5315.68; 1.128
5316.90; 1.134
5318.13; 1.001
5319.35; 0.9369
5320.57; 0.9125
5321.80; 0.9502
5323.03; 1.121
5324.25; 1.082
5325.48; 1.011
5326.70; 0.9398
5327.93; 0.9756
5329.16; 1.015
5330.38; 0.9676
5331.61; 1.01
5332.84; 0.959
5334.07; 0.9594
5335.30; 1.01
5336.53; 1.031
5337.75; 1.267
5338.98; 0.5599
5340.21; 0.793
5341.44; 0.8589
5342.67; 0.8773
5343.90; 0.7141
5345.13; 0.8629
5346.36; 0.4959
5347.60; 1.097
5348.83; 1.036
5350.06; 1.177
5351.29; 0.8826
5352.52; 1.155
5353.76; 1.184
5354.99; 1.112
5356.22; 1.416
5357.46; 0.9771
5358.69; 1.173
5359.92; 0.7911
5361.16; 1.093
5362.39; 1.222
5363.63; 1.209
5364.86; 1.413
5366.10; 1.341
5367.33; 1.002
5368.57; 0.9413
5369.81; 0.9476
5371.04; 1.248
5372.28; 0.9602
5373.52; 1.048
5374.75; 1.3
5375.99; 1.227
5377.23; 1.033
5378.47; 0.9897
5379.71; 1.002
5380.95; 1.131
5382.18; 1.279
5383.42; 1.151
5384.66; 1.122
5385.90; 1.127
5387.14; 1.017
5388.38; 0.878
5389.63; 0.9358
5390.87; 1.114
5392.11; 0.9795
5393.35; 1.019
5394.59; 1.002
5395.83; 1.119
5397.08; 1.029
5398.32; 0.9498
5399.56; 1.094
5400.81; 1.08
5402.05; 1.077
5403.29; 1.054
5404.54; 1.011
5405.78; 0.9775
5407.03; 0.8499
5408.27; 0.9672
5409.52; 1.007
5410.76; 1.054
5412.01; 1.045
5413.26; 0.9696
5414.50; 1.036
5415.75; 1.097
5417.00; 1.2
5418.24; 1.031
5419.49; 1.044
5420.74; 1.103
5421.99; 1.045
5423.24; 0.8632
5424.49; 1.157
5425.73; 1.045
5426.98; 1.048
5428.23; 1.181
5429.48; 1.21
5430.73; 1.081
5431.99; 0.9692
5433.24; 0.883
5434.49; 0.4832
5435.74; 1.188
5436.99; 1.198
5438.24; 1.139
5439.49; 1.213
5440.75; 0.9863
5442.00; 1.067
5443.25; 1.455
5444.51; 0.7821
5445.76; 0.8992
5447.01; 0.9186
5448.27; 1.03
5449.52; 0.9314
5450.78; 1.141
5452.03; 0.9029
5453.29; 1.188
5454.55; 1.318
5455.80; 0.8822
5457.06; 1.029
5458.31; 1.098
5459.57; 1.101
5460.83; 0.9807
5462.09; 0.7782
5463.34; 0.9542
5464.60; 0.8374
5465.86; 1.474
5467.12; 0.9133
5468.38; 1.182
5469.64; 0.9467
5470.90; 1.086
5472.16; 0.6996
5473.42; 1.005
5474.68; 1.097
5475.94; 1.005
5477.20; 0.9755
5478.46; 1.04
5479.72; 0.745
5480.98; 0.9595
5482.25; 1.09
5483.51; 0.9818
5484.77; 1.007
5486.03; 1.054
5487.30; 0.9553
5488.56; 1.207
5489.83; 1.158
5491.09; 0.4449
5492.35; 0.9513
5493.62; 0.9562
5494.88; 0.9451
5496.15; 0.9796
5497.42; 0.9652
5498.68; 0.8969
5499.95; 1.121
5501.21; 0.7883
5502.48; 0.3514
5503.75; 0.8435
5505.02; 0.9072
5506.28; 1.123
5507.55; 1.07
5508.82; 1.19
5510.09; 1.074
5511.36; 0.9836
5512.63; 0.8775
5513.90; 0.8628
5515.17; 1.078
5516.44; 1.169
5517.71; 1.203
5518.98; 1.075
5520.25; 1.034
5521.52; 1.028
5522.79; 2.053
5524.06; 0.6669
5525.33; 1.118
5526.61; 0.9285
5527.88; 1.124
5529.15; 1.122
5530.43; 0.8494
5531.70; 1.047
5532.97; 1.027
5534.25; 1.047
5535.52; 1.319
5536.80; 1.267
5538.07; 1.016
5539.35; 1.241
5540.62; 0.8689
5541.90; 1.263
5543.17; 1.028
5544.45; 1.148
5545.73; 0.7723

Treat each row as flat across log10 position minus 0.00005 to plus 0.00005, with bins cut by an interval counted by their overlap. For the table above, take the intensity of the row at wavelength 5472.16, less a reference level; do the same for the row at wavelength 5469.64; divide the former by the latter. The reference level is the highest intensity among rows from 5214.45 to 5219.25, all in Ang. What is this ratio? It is 1.9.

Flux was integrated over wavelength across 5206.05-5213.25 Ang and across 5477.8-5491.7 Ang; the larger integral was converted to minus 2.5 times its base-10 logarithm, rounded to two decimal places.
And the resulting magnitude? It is -2.82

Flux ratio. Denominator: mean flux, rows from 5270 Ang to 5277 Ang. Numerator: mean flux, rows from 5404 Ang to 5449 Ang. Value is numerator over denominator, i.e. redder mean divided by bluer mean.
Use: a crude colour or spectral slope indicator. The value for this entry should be 1.14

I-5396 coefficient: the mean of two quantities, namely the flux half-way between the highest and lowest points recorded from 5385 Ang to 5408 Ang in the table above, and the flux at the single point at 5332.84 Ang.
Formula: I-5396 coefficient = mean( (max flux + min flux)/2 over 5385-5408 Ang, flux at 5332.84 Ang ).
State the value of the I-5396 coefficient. 0.97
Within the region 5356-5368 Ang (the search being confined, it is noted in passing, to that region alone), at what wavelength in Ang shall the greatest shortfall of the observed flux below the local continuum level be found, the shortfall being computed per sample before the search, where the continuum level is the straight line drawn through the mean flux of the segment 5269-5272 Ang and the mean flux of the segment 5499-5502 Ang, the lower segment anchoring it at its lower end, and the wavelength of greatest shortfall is 5359.92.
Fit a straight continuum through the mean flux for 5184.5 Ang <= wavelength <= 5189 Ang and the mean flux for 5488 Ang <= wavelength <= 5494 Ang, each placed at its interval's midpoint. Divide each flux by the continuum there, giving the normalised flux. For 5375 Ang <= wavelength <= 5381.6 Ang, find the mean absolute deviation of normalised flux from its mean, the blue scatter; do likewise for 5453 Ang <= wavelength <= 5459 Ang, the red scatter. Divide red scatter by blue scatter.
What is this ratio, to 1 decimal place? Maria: 1.4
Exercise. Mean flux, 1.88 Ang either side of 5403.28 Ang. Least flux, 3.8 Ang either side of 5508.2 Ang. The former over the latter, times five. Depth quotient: 5.8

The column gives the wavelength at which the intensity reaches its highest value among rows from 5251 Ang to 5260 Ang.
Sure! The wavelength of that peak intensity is 5254.83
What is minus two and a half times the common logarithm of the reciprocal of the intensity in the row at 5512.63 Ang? -0.14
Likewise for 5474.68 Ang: 0.10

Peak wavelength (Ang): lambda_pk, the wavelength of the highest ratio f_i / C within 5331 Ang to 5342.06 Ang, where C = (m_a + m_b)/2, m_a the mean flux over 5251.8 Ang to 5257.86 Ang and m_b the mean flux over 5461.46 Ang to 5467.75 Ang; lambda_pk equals 5337.75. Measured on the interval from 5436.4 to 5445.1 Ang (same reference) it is 5443.25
